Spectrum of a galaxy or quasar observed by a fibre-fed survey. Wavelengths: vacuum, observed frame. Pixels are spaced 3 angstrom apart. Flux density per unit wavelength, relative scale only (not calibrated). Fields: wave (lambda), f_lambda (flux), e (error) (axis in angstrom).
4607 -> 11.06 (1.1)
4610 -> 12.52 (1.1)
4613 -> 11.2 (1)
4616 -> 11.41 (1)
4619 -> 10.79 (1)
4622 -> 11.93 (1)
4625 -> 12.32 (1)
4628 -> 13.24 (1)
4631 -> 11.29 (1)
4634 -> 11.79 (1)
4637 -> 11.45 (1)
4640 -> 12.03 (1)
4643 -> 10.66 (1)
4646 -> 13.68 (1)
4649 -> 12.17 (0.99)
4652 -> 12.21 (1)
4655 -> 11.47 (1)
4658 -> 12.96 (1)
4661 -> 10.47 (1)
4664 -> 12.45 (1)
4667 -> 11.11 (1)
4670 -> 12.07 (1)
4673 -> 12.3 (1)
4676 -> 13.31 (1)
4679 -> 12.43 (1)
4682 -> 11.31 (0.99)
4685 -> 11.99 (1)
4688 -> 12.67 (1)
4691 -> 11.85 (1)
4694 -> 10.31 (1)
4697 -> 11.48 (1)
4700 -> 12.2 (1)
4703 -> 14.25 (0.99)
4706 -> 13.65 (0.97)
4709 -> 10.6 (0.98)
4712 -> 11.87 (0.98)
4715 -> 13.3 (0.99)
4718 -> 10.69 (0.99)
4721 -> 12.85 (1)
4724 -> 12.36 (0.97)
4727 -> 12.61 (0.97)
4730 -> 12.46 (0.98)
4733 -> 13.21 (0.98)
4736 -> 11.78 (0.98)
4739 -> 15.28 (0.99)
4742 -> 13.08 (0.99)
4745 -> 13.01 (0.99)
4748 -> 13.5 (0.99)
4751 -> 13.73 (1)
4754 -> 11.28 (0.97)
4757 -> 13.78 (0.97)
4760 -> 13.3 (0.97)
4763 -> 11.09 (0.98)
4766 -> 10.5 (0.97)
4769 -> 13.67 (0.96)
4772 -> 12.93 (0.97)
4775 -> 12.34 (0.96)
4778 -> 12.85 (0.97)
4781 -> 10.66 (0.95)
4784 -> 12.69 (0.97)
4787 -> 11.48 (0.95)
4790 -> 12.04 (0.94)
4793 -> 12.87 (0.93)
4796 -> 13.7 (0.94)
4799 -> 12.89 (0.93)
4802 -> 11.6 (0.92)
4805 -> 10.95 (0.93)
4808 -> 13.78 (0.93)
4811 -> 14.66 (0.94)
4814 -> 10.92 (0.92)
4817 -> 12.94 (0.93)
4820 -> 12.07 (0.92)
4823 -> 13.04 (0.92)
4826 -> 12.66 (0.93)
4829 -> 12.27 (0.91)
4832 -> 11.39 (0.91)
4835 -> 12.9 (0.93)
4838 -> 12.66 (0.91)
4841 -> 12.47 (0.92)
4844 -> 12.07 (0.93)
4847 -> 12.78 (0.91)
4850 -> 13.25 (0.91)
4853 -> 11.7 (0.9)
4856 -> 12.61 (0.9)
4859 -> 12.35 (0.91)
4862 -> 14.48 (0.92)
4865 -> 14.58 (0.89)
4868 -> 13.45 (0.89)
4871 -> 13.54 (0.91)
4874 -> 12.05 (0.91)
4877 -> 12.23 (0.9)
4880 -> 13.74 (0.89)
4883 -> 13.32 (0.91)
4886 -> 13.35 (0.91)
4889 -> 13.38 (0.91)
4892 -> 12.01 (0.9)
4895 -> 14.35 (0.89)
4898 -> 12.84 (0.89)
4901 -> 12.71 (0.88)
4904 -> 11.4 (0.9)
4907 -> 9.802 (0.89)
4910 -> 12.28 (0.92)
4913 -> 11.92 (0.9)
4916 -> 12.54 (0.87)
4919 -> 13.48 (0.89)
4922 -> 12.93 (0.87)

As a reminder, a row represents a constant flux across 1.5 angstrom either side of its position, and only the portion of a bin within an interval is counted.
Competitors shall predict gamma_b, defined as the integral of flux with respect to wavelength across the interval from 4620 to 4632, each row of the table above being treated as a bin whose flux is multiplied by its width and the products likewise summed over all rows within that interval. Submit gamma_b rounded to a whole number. 146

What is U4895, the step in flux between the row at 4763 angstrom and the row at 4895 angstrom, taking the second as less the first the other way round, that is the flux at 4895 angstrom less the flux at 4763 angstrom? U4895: 3.3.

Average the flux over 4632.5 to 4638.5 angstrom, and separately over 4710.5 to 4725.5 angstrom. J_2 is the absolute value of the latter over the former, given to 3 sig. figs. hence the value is 1.05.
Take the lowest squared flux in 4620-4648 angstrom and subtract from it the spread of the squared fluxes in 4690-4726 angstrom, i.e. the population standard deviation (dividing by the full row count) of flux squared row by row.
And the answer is 84.5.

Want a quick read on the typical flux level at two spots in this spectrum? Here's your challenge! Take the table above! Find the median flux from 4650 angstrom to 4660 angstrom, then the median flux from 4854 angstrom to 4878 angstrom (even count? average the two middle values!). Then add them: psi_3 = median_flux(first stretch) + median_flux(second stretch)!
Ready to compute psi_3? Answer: 25.2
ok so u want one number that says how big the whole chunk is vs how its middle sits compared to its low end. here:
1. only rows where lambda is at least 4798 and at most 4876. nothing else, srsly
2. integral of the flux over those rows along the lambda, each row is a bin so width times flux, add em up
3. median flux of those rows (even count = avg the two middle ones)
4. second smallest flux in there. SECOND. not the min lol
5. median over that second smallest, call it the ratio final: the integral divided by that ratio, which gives 856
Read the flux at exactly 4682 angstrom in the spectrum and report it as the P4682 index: 11.31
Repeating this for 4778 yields 12.85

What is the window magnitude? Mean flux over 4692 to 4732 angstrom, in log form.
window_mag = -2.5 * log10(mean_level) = -2.72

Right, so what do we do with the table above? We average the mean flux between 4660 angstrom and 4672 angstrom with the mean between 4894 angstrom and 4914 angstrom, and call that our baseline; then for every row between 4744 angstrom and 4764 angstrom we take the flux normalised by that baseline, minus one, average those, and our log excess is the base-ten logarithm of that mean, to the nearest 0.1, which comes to -1.1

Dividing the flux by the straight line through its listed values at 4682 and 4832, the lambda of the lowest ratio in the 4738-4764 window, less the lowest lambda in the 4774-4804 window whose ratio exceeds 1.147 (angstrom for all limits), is -33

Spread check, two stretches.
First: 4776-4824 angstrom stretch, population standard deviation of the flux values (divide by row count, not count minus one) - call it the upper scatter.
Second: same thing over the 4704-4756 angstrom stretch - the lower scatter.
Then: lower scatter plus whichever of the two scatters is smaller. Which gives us 2.24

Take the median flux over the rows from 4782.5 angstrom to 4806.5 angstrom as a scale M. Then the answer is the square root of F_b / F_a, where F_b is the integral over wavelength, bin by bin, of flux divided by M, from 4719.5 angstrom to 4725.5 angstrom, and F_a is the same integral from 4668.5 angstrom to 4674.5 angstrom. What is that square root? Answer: 1.02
